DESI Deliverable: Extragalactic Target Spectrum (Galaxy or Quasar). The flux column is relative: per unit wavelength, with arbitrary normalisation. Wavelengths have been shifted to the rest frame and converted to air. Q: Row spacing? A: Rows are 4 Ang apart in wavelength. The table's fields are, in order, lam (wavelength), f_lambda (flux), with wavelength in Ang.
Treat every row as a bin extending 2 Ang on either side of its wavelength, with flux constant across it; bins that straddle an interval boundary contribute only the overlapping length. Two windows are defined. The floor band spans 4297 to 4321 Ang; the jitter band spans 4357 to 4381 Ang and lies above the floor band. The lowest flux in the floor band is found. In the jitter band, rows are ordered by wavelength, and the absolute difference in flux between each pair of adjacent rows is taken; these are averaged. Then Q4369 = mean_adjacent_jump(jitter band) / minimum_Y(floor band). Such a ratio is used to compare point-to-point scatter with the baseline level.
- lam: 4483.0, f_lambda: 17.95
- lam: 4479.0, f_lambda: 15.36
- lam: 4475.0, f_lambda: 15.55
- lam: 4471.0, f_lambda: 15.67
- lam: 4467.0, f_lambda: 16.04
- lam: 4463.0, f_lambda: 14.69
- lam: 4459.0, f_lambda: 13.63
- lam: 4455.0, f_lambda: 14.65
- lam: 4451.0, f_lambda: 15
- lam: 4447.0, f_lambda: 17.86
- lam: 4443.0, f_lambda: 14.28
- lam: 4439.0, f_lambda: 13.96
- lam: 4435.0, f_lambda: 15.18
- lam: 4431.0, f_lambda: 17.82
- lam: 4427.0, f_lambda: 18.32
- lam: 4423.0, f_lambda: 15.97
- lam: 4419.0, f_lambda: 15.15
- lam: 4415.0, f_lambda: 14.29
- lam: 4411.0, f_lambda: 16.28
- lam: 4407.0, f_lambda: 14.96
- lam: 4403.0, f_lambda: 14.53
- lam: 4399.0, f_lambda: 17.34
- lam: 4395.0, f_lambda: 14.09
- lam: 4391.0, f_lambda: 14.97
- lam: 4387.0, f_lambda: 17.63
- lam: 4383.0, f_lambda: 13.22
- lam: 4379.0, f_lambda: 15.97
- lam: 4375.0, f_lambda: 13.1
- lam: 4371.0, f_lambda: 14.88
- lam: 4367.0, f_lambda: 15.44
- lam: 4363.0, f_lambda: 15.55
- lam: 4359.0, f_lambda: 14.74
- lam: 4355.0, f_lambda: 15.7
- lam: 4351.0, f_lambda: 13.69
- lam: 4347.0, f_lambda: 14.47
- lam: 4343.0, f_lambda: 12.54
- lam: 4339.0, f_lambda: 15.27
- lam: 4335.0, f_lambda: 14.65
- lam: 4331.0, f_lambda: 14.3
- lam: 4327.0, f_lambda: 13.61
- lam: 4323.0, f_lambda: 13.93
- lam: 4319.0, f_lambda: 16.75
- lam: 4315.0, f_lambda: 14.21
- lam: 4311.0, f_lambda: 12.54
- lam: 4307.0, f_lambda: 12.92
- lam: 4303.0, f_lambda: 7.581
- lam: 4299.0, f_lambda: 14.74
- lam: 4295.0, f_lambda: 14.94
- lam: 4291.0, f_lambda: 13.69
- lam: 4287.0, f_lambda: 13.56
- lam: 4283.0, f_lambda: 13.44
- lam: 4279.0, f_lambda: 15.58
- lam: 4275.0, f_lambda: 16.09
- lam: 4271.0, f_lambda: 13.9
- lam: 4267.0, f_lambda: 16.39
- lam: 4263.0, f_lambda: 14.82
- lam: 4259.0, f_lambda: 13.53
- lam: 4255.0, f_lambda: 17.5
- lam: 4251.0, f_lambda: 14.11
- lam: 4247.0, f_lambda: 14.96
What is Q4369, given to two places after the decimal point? 0.16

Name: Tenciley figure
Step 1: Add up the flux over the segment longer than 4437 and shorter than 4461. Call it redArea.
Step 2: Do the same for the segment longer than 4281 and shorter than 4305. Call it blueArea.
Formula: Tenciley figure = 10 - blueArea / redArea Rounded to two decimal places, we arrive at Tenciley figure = 9.13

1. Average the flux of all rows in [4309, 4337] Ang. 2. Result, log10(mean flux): 1.15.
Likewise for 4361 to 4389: 1.18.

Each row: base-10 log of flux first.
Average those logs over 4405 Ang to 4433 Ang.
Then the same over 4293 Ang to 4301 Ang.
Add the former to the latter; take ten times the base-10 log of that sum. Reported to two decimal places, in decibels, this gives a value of 3.76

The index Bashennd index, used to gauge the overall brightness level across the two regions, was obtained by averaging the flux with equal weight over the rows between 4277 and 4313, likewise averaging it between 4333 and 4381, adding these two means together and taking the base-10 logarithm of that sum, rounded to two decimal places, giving 1.45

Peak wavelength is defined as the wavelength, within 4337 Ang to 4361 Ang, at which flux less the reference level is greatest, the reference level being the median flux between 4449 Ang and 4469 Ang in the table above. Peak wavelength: 4355.0 Ang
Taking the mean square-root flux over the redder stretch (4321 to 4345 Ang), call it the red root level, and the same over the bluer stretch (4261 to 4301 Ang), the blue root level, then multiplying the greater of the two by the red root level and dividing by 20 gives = 0.718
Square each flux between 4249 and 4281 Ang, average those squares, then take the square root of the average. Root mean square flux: 15.30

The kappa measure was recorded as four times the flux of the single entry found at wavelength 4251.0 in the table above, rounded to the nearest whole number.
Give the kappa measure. 56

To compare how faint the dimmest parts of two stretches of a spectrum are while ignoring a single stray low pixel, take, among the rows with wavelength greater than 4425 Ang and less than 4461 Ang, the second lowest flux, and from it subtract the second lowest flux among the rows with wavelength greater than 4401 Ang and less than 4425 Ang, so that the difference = -0.6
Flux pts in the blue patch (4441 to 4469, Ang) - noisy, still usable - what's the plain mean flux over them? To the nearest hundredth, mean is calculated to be 15.16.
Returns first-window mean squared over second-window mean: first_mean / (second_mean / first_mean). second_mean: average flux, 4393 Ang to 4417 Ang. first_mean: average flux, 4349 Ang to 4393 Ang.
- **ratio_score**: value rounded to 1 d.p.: 14.7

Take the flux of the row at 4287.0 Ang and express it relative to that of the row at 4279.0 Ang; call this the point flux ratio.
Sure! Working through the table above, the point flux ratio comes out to 0.87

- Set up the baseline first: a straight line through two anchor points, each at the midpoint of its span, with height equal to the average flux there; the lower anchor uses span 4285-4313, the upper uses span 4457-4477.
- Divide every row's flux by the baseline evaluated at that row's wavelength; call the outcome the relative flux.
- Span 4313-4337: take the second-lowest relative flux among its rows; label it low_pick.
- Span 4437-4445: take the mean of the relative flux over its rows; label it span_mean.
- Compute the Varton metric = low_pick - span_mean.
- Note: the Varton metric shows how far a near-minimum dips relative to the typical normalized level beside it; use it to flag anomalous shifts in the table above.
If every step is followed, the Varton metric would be 0.10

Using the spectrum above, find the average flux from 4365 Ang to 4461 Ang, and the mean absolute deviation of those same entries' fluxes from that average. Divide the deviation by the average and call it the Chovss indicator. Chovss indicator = 0.078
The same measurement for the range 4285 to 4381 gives 0.083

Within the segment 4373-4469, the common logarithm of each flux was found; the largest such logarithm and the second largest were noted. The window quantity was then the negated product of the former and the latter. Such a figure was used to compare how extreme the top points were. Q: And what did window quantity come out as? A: -1.58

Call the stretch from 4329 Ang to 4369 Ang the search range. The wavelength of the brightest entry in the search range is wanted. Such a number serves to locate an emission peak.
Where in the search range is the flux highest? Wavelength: 4355.0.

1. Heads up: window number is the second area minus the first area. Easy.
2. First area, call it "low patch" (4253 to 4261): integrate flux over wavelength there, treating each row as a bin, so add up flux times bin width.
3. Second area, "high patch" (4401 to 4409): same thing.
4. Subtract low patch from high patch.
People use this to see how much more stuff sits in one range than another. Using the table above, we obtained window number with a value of -6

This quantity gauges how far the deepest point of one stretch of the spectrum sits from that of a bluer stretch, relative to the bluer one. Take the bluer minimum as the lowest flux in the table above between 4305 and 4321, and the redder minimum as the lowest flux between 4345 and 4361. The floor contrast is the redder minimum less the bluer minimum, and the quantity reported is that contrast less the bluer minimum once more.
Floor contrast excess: -11.4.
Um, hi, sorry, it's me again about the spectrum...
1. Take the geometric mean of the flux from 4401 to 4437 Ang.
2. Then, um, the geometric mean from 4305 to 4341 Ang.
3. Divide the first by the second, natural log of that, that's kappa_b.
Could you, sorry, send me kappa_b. 0.11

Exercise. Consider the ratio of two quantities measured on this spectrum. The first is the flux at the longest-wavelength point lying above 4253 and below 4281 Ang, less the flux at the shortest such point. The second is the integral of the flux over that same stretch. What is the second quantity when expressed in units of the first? -225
